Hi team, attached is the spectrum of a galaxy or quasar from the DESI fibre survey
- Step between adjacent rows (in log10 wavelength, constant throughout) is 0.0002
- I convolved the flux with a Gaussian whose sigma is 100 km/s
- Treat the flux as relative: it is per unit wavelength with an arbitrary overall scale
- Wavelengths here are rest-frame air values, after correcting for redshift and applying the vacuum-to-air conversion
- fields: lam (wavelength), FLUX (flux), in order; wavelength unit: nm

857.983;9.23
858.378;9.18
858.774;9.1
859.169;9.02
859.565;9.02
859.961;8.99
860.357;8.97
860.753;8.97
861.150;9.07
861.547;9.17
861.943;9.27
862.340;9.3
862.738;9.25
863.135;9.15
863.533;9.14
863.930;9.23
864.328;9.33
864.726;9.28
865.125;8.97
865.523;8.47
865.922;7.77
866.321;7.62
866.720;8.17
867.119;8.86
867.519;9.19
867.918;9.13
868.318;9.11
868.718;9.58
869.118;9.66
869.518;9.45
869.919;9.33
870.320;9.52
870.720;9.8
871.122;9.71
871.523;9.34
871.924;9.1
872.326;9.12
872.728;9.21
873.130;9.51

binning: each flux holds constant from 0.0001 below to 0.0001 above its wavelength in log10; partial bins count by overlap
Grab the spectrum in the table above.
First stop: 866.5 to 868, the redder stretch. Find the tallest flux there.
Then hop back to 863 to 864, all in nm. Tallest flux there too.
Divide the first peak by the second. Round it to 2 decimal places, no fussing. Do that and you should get 1.00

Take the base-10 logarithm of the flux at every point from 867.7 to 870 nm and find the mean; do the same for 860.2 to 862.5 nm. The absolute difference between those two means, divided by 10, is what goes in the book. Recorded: 0.0012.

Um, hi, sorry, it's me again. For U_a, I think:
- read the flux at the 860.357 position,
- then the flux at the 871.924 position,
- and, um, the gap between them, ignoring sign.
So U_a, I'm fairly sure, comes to 0.13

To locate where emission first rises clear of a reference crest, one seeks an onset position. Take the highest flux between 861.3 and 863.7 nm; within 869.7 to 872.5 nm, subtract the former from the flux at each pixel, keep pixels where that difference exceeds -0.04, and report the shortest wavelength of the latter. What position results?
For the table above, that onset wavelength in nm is 869.919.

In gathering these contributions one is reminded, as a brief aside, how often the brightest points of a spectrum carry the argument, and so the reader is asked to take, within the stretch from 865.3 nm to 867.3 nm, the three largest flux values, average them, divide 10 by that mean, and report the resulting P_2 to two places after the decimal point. 1.18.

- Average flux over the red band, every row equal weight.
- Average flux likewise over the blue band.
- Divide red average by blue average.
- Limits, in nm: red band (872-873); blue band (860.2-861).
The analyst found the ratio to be 1.02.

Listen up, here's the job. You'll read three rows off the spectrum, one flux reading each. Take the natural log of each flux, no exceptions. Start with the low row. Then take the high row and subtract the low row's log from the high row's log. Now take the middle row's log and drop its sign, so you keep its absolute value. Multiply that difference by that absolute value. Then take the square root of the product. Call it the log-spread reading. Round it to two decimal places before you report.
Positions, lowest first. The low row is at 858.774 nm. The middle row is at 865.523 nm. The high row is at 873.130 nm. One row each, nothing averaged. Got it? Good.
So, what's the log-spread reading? 0.31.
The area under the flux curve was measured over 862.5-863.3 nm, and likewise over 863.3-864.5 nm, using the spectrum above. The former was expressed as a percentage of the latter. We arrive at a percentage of 66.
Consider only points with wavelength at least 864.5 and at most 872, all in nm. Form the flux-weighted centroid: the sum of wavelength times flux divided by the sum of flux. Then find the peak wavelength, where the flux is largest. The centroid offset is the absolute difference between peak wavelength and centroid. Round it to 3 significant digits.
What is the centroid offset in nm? 2.31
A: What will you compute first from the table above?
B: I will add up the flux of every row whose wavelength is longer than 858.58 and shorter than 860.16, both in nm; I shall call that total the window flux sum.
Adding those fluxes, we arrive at 36.1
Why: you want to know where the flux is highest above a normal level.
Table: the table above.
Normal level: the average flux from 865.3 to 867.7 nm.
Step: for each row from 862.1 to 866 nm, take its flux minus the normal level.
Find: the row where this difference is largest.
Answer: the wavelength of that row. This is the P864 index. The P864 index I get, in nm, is 864.328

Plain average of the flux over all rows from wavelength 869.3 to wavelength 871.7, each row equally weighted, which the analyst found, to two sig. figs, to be 9.5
